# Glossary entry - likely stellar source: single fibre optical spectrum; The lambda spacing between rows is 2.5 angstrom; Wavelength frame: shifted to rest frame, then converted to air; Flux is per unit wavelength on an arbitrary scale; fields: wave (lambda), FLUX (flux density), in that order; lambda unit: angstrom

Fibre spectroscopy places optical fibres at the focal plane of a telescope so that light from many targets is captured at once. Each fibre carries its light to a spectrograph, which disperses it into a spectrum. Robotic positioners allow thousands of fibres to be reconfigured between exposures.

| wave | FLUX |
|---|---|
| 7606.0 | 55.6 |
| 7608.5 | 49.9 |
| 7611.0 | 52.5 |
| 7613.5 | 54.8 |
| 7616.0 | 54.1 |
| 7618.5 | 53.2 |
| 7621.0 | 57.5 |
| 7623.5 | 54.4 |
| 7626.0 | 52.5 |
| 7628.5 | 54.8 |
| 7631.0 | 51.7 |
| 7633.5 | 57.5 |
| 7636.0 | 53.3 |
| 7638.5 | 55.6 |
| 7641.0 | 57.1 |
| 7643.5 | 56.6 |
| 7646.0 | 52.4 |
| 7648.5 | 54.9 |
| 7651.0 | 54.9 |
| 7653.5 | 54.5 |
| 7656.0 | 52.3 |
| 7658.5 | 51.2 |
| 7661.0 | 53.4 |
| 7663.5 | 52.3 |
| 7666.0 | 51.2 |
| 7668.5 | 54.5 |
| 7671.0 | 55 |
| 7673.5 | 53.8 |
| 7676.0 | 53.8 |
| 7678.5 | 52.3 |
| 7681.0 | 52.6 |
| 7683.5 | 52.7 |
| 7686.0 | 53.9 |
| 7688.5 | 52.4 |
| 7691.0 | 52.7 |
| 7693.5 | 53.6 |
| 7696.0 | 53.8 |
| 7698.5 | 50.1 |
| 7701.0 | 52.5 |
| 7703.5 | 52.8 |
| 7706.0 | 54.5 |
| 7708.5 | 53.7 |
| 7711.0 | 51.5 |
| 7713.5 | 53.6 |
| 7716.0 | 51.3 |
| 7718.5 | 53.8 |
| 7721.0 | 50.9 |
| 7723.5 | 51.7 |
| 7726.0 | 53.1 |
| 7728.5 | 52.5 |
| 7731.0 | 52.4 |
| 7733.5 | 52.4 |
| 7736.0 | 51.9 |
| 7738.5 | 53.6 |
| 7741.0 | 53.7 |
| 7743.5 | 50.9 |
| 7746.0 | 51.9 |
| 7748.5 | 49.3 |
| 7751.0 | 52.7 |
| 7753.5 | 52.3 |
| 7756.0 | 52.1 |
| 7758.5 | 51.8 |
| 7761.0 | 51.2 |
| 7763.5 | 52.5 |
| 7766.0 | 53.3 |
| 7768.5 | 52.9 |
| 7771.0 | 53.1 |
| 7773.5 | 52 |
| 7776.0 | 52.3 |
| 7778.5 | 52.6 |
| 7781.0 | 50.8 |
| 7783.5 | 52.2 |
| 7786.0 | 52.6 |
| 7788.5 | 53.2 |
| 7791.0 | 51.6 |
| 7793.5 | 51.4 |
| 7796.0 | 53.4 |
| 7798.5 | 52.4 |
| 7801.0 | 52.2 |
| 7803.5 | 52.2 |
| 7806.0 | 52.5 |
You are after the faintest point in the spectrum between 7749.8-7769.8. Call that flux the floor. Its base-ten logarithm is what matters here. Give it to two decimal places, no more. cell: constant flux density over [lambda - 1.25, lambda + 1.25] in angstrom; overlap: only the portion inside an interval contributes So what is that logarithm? 1.71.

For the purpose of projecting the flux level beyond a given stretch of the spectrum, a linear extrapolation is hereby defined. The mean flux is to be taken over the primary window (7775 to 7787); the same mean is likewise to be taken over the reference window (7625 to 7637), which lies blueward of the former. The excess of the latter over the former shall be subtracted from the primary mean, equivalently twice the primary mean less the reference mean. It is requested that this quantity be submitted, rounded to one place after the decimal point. 50.2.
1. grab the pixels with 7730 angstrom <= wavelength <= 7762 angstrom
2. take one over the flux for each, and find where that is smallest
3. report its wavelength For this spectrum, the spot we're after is 7741.0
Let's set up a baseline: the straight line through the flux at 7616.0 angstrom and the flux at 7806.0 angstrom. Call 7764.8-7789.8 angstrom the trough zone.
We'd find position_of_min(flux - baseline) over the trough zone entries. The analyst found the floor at 7781.0 angstrom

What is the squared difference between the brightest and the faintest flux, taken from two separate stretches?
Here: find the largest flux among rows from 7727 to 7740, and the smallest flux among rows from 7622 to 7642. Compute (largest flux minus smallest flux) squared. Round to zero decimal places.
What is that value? 4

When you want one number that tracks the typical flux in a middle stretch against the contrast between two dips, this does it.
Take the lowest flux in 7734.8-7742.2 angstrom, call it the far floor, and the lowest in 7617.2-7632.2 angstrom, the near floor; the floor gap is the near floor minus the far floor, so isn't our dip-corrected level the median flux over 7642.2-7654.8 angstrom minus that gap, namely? 55.1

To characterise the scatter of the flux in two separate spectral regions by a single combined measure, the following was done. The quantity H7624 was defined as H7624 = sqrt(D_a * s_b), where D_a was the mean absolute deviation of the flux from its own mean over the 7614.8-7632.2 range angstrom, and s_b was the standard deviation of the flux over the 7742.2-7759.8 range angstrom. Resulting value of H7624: 1.2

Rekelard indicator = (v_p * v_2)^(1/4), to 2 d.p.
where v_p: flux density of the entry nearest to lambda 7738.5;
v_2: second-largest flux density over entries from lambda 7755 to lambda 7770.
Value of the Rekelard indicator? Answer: 7.30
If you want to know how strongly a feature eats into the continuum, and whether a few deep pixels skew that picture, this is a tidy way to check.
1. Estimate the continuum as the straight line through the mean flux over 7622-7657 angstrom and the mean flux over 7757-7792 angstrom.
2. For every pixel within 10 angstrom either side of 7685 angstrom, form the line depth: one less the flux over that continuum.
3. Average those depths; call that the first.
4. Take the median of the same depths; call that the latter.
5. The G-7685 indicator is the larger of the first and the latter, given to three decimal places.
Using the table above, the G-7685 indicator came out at 0.019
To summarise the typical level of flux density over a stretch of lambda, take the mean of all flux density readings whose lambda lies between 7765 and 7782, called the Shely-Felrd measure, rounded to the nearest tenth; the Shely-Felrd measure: 52.4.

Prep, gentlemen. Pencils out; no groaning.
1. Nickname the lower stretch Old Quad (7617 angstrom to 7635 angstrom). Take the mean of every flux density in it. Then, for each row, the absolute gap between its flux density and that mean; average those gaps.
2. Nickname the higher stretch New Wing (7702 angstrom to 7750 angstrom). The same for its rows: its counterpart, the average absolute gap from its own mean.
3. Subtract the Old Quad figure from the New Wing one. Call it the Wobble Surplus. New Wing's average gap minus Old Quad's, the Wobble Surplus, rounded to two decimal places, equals -0.76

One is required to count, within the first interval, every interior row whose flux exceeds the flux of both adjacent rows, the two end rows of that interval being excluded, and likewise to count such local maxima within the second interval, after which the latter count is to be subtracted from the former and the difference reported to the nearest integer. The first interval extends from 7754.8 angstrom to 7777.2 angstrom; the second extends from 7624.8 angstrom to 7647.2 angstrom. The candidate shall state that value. -1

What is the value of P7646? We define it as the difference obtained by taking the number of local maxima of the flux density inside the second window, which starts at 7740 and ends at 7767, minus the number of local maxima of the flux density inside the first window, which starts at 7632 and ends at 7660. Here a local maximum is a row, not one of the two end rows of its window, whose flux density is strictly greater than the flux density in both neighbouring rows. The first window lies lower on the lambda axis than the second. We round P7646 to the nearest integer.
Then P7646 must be 1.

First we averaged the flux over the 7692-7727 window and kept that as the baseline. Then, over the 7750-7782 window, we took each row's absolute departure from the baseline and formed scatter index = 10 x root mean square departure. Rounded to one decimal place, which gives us 7.7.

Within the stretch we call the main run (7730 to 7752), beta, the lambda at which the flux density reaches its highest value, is 7741.0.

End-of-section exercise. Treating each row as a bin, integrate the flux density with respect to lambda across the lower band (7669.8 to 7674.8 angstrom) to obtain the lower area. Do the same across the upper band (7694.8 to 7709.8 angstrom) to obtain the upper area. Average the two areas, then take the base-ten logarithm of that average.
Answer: 2.73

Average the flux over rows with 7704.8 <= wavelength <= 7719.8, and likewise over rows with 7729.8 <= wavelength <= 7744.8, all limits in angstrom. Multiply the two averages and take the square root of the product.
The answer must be 52.8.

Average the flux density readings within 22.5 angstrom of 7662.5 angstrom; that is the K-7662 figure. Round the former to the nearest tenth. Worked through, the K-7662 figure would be 53.6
